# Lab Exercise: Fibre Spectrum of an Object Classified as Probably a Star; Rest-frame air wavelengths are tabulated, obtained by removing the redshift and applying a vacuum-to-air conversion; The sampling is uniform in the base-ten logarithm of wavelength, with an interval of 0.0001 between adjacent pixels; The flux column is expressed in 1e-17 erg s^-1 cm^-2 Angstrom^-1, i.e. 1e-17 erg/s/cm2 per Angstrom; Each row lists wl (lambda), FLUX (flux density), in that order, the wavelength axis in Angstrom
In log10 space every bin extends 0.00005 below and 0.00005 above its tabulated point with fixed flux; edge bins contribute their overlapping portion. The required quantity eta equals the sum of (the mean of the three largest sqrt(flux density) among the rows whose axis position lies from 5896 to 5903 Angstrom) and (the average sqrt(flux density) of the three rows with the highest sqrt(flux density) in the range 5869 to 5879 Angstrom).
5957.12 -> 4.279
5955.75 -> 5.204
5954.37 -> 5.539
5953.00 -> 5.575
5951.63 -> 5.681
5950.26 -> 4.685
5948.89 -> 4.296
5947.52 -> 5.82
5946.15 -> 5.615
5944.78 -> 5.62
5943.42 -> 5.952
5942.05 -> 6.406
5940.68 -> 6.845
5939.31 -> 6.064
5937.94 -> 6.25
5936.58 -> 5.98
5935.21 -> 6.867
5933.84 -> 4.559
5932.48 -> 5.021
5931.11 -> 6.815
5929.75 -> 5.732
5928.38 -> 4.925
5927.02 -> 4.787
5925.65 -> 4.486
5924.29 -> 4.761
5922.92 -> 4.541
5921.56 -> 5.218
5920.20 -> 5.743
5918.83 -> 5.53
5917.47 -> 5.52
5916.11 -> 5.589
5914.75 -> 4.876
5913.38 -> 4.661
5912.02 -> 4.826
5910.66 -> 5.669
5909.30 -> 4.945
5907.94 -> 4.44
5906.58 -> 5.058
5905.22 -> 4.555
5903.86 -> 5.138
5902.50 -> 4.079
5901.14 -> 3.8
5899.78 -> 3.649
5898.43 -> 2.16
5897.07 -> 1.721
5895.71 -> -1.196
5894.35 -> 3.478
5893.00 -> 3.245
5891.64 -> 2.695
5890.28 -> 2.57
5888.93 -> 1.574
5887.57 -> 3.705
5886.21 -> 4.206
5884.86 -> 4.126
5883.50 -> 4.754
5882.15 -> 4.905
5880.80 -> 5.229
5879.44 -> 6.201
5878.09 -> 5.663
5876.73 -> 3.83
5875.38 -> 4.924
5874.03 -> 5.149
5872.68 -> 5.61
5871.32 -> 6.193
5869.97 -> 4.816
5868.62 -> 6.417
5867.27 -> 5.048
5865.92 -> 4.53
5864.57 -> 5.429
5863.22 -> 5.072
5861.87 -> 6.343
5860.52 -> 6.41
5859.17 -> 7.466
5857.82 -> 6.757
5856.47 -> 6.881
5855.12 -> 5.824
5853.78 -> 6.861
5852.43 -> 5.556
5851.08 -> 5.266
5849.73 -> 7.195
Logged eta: 4.37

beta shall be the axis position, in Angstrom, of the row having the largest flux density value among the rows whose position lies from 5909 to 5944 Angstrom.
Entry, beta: 5935.21 Angstrom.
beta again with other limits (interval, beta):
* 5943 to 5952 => 5943.42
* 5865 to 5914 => 5868.62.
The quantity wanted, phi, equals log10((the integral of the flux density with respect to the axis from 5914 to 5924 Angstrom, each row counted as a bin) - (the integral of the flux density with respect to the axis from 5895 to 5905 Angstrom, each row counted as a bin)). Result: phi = 1.4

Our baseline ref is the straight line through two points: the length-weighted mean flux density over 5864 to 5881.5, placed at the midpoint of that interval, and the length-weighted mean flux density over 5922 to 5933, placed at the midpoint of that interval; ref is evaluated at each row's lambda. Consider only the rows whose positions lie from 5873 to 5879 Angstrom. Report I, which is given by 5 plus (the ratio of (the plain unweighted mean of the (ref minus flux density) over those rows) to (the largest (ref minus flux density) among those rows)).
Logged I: 5.3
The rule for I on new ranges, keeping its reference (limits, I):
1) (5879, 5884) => 5.0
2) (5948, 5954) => 5.0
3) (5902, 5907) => 5.4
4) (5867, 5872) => 4.4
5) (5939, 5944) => 6.4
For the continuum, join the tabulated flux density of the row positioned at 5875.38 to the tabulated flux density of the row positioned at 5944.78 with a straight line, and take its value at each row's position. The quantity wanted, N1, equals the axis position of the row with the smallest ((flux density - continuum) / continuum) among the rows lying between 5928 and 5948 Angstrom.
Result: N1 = 5933.84 Angstrom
